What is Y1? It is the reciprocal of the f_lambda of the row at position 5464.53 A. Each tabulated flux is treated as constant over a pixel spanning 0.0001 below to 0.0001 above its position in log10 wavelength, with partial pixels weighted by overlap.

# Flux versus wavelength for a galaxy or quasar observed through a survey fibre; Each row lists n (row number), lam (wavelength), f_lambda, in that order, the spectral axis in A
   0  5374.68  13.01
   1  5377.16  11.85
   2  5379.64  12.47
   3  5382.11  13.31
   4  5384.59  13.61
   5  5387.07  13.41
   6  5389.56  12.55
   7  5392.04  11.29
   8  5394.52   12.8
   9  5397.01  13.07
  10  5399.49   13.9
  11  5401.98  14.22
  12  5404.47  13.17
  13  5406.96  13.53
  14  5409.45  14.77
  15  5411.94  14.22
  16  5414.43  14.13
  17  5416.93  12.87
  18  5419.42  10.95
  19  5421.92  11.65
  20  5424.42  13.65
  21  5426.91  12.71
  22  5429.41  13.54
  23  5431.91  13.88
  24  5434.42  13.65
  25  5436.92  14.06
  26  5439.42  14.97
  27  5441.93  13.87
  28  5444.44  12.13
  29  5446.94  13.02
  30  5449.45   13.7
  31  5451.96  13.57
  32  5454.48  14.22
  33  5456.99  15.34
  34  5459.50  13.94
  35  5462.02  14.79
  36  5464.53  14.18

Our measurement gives 0.0705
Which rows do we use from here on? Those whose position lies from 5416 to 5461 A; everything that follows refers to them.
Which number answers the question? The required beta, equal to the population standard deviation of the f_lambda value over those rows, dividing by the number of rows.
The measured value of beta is 1.05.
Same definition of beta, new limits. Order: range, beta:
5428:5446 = 0.78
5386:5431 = 1.01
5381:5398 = 0.72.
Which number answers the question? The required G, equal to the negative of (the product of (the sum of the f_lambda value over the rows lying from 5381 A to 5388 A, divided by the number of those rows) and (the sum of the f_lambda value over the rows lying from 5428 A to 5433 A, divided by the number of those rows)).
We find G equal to -184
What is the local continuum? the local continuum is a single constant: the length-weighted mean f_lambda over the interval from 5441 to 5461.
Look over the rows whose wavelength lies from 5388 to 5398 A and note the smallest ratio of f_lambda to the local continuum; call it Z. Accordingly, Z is 0.82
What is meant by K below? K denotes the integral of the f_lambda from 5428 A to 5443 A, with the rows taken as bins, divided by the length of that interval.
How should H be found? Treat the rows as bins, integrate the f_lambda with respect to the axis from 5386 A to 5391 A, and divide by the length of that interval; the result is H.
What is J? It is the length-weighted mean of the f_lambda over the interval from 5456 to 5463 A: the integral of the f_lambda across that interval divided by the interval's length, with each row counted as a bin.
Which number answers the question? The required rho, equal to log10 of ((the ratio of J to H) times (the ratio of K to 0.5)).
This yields 1.50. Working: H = 12.9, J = 14.7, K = 14.0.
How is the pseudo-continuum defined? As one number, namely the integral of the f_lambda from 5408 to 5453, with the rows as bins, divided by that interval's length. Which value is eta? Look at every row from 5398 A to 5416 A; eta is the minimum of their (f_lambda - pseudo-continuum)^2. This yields 0.015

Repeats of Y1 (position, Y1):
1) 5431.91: 0.0720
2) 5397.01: 0.0765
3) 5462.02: 0.0676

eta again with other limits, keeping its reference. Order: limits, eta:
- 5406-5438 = 0.015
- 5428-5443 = 0.017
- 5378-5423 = 0.000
